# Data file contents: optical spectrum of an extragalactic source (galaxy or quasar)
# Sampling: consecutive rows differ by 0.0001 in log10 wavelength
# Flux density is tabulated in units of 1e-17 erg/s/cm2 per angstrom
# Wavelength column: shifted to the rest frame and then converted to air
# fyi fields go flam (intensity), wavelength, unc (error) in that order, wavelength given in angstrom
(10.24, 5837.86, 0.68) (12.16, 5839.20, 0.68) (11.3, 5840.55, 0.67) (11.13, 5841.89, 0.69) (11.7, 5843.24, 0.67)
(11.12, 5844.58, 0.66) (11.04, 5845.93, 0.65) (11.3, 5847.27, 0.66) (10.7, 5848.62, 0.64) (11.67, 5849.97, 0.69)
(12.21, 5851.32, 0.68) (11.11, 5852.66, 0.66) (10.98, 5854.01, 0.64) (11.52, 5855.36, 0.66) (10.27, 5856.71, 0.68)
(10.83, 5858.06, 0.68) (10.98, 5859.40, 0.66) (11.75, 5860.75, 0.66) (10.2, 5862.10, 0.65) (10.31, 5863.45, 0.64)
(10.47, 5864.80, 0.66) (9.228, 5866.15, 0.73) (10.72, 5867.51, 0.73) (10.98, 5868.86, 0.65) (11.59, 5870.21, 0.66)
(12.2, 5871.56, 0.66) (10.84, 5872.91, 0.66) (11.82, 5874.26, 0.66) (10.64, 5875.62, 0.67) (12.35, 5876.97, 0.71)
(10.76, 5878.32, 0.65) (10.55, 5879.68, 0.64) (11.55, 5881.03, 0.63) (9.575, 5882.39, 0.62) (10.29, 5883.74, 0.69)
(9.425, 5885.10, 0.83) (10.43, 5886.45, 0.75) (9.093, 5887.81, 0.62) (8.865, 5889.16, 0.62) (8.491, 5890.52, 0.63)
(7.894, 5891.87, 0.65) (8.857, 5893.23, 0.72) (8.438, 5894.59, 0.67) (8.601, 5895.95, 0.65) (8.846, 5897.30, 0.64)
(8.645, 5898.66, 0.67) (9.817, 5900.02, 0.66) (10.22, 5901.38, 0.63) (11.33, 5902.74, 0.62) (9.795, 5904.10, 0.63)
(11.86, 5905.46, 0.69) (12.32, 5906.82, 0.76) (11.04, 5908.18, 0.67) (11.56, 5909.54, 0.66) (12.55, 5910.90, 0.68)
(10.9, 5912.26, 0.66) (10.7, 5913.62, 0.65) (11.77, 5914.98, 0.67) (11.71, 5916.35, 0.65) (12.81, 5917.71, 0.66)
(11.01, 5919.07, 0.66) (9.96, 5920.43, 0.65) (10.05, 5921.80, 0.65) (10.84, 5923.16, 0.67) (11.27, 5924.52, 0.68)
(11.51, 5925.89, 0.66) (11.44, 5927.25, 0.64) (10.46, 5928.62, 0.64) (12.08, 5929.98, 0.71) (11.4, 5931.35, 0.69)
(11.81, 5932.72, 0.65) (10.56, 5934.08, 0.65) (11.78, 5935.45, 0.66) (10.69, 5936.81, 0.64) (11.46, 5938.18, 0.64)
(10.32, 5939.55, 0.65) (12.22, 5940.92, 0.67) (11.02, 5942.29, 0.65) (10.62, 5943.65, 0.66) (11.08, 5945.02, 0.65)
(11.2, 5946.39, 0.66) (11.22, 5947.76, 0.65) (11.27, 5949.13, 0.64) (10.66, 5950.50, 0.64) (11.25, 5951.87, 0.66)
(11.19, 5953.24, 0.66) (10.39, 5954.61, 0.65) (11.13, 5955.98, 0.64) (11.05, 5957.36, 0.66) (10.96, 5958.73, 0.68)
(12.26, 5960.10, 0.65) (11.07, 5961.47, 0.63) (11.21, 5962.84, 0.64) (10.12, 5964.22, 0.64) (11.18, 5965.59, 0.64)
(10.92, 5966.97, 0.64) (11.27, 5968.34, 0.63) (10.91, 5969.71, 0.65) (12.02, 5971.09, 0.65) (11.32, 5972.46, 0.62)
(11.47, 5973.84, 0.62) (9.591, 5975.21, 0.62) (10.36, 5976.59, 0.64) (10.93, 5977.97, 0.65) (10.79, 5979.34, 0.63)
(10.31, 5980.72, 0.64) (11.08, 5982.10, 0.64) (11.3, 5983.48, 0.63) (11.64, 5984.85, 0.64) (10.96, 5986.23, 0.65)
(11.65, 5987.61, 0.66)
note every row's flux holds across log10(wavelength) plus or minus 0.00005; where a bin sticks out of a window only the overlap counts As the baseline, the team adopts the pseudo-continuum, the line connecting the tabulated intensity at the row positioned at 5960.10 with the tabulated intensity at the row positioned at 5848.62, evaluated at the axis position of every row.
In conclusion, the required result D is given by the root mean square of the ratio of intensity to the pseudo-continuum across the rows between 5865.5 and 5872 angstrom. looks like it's 1.00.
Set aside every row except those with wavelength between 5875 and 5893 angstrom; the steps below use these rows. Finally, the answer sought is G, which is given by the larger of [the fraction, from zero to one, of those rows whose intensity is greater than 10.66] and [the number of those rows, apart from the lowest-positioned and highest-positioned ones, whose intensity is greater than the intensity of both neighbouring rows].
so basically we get 4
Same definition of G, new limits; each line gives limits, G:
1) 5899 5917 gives 4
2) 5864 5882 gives 3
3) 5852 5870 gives 3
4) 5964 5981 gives 5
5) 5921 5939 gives 4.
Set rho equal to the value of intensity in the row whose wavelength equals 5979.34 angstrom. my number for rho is 10.79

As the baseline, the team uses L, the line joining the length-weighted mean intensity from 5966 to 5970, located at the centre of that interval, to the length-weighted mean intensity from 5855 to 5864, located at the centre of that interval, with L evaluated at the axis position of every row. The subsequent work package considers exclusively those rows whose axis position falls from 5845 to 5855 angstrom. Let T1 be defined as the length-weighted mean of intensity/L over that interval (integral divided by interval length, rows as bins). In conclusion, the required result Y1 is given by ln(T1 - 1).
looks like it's -3.1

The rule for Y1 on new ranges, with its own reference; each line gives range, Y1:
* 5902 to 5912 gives -3.0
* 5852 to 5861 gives -3.9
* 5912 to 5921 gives -3.4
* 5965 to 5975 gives -4.3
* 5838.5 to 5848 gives -2.9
